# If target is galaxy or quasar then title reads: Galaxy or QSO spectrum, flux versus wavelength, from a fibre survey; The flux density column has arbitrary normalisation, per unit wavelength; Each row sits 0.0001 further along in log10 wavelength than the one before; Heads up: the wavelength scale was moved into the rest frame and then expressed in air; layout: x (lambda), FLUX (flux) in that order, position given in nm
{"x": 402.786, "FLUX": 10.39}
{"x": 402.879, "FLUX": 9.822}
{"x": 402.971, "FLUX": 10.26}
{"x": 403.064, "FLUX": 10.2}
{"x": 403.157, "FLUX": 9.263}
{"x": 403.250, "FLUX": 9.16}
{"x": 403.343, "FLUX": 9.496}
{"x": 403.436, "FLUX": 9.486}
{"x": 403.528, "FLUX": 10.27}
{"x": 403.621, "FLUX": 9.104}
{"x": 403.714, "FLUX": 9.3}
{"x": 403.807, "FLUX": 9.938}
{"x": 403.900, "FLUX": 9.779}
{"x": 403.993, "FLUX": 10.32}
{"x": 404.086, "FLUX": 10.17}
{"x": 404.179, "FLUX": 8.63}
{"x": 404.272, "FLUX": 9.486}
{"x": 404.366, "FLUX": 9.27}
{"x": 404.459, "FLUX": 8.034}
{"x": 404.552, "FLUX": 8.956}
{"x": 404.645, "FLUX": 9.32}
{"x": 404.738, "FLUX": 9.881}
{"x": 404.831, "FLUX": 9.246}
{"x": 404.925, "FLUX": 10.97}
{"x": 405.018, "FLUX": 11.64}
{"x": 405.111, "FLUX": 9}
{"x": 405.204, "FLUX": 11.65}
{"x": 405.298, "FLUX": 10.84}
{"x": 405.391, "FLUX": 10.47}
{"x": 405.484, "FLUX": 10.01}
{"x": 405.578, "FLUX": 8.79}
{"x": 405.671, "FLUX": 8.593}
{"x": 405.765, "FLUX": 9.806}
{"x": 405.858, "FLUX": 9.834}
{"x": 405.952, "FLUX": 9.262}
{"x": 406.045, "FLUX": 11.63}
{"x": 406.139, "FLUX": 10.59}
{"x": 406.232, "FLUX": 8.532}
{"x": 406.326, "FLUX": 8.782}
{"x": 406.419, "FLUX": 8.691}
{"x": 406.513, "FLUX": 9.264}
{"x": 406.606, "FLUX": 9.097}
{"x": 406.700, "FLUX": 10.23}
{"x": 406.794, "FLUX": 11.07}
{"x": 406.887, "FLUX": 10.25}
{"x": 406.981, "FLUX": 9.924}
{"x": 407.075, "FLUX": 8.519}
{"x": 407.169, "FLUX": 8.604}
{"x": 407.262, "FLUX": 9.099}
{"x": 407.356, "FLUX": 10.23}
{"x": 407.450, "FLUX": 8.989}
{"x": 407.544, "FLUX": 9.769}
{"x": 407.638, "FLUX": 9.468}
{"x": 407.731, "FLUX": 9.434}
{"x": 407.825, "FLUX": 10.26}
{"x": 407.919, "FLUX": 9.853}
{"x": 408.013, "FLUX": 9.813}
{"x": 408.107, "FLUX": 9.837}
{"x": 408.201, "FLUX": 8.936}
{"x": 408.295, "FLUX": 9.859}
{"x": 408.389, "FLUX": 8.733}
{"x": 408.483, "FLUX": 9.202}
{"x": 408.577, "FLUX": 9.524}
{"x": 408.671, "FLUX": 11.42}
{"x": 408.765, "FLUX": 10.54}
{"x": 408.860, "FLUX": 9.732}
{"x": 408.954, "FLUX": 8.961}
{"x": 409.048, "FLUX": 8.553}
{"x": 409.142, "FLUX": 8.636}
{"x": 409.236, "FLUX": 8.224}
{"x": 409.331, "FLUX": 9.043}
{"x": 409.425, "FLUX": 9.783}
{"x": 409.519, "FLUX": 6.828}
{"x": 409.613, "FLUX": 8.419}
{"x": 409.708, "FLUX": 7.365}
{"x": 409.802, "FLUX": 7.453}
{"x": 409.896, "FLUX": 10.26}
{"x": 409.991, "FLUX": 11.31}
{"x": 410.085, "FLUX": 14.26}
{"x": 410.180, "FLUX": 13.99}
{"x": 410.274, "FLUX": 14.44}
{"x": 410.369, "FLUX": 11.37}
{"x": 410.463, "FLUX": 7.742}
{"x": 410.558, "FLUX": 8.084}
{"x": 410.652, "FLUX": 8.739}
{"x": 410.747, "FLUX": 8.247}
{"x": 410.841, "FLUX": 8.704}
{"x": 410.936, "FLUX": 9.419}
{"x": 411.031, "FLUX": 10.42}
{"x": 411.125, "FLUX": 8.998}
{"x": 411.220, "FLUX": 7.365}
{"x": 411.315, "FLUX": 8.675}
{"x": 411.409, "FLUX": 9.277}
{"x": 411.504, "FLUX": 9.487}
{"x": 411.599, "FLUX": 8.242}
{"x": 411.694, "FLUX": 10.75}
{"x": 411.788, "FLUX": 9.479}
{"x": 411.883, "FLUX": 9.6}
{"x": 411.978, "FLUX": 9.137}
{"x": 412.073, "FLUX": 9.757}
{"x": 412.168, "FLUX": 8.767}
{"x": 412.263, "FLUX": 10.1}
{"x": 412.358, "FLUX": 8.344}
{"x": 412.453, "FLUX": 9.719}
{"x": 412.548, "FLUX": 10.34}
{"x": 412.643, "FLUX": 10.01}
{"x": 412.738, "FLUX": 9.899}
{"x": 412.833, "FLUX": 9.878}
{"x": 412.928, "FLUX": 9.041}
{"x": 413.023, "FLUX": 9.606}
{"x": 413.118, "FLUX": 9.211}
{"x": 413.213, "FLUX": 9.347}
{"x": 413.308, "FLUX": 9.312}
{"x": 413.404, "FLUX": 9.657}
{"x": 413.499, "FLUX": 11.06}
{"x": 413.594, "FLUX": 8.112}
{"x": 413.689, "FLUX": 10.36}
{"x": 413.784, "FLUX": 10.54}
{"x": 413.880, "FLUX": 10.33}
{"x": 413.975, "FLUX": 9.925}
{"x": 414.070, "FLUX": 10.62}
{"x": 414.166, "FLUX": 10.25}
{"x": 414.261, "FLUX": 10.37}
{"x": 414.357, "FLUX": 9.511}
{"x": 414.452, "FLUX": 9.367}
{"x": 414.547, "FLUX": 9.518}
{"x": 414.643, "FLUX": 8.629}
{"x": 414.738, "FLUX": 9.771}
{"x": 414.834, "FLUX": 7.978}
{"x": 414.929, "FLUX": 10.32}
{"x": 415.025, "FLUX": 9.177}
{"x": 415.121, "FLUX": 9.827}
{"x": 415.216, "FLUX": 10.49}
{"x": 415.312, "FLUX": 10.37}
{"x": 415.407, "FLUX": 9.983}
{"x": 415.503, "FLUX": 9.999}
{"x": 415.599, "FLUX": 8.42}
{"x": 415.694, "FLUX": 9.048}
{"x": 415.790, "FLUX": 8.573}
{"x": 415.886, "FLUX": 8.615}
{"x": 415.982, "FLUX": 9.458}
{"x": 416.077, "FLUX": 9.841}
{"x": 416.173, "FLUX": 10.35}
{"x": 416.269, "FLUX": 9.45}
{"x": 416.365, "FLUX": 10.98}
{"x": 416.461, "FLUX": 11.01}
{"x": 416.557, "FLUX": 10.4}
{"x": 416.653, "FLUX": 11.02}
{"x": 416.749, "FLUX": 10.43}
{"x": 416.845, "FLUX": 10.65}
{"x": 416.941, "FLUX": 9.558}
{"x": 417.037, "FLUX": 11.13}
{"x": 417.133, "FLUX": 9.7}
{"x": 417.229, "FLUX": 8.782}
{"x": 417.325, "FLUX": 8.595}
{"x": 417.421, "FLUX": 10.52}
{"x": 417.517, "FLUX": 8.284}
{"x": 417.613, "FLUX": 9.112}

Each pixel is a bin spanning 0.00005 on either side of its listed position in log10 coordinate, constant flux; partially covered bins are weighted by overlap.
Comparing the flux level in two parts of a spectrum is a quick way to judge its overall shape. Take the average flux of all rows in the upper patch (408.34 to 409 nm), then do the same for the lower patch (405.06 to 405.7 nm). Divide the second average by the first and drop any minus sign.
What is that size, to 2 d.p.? 1.02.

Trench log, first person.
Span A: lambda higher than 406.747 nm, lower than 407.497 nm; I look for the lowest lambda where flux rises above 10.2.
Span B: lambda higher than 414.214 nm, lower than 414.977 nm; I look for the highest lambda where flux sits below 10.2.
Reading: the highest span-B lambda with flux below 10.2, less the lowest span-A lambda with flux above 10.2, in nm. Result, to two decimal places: 8.04 nm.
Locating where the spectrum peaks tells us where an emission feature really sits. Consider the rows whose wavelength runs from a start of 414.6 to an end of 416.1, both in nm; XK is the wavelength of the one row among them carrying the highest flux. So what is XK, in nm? 415.216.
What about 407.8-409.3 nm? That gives 408.671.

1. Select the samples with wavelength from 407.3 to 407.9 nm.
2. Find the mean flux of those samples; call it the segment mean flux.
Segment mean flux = 9.69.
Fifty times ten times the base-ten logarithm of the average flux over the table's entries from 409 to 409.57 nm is 465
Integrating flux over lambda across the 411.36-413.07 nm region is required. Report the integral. 16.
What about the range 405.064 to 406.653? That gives 15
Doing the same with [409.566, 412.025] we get 24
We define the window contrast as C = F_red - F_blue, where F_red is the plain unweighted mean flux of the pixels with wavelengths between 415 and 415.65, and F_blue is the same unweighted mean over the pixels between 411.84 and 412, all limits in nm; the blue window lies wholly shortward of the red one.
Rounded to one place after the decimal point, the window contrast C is 0.4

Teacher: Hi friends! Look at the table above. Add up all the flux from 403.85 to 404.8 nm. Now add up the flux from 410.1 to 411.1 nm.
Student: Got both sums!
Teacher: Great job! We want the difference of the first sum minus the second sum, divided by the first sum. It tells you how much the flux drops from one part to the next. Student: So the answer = -0.078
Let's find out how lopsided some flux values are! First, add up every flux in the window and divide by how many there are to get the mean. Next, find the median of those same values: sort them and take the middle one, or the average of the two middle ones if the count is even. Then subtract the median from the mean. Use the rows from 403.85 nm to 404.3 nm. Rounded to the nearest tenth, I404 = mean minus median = -0.1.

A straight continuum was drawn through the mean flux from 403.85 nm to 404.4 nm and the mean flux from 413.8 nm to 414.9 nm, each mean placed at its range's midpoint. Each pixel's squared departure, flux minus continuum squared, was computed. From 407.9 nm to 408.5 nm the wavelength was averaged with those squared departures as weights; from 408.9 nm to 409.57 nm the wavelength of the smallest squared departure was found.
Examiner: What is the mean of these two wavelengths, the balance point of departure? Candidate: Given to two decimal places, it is 408.87 nm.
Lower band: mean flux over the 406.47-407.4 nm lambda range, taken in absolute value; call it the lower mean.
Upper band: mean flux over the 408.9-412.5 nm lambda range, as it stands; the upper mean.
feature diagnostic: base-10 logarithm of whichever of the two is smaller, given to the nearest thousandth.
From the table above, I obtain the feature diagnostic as 0.974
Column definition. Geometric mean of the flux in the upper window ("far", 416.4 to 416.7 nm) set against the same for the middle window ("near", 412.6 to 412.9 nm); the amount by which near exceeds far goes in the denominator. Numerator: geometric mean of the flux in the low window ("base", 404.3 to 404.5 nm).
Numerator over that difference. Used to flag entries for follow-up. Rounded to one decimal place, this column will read -9.8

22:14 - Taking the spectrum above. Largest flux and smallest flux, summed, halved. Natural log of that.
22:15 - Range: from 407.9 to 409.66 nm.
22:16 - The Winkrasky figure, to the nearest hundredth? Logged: 2.21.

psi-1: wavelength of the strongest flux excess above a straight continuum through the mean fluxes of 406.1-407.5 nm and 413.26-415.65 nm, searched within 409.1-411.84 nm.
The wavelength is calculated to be 410.274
